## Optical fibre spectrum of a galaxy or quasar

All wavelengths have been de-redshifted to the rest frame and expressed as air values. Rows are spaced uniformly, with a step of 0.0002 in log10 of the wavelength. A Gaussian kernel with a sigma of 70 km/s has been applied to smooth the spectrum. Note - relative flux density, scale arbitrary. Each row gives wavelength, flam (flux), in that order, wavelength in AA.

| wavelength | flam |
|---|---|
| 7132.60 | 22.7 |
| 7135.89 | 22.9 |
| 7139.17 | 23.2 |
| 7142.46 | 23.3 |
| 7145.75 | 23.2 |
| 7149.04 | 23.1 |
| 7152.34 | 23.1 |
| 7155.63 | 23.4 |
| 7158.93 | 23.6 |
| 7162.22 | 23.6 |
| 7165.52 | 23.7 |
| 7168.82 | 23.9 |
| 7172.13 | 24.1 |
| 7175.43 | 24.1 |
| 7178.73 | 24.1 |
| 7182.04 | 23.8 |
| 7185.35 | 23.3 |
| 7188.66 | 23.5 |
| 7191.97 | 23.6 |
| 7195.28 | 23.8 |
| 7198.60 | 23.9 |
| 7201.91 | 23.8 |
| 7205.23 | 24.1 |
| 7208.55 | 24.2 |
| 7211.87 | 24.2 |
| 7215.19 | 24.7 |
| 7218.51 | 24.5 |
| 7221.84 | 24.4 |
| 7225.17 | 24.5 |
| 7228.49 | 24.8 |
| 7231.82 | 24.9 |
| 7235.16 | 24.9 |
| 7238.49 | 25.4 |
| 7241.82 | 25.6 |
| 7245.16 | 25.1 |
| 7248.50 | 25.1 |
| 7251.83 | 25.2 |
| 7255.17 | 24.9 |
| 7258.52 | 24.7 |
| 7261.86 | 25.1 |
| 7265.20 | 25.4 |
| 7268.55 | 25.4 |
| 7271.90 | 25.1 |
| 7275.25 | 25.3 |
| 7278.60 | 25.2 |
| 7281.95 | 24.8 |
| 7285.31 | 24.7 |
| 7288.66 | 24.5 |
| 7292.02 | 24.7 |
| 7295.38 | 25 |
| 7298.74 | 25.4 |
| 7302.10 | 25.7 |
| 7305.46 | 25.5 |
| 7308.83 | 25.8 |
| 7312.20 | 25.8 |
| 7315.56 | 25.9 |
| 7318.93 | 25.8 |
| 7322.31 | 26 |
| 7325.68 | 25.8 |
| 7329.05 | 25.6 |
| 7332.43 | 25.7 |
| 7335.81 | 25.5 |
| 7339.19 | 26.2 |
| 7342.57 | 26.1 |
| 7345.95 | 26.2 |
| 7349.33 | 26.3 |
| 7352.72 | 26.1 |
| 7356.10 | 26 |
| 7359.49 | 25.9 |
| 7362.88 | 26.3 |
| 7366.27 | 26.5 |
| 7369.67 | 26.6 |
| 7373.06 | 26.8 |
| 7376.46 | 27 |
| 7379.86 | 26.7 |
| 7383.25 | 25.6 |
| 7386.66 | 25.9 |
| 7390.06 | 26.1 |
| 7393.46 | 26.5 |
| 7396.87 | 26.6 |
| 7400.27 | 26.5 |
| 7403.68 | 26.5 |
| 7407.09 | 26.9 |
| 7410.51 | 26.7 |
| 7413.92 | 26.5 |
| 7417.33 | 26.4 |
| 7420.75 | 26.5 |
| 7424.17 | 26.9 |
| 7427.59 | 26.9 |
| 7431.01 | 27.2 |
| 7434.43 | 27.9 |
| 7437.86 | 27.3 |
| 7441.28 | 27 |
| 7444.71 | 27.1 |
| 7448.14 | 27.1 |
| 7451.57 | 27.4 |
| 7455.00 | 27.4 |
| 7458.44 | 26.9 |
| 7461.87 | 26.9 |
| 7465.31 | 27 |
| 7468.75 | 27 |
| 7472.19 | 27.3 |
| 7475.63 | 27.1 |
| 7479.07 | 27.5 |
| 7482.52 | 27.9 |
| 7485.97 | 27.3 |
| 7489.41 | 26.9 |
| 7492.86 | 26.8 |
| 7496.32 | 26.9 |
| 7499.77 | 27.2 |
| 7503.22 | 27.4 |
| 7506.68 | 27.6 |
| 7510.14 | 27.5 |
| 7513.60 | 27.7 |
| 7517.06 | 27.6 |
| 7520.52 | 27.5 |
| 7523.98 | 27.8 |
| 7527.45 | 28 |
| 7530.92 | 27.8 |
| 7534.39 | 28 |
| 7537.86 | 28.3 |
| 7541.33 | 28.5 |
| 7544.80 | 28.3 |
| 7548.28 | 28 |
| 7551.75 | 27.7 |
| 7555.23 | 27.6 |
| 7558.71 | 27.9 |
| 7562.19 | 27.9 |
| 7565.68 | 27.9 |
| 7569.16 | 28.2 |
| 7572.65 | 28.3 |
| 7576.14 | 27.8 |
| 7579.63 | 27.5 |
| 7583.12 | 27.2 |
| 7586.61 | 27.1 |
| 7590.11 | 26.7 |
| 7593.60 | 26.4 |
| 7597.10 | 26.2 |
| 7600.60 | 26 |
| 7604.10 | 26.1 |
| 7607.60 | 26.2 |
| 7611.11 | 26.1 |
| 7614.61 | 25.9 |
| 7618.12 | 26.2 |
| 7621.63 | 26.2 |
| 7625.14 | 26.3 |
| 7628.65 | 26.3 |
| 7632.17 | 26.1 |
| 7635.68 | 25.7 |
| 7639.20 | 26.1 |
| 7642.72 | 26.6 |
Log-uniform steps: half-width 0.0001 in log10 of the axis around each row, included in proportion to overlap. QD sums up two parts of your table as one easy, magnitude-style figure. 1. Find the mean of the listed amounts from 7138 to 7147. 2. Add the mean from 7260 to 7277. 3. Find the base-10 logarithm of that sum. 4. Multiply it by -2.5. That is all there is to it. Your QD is -4.21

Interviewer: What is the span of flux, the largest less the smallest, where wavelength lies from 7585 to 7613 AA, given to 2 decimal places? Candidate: 1.10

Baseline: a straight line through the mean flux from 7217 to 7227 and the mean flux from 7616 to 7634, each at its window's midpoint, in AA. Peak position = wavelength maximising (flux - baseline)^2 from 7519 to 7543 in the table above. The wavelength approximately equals 7541.33 AA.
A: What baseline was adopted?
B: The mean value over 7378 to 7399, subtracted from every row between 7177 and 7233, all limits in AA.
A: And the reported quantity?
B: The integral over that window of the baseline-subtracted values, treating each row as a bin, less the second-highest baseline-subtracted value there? -118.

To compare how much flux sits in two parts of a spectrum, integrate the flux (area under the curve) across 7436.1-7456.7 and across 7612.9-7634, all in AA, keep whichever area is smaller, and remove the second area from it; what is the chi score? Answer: 0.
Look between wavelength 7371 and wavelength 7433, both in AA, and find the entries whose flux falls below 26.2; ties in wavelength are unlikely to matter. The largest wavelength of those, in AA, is 7390.06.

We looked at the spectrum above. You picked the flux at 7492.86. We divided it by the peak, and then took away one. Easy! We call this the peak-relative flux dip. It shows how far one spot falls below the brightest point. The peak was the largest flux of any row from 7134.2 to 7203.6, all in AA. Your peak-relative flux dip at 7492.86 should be 0.112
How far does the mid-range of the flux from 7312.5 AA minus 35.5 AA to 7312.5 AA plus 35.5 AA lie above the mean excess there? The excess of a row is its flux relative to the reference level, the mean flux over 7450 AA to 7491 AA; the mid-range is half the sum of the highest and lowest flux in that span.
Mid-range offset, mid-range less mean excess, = 27.0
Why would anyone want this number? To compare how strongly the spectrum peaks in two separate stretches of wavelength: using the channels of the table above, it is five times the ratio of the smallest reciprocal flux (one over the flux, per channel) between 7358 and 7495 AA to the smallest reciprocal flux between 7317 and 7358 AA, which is 4.71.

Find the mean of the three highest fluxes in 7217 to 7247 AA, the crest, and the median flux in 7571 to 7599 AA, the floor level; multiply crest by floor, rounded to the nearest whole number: 689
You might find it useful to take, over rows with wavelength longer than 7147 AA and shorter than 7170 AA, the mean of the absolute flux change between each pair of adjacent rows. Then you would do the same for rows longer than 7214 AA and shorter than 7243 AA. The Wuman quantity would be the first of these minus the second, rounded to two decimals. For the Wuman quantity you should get -0.05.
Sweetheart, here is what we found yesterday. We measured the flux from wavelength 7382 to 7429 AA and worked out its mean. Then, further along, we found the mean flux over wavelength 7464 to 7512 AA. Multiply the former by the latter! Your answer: 721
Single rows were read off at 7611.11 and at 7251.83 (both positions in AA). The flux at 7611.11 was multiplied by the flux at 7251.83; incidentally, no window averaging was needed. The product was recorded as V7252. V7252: 658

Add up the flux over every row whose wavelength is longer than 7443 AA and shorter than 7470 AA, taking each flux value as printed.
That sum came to 217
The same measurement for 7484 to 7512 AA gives 218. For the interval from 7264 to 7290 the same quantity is 200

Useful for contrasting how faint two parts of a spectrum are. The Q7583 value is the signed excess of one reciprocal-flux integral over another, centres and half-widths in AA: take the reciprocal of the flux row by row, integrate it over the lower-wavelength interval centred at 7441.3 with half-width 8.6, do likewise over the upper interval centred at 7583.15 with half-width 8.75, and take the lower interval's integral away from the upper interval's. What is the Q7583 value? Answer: 0.012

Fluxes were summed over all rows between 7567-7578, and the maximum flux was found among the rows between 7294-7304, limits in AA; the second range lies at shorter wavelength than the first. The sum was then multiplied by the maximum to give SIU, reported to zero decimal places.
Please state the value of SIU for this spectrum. 2167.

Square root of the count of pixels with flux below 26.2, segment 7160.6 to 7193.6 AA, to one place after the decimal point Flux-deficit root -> 3.2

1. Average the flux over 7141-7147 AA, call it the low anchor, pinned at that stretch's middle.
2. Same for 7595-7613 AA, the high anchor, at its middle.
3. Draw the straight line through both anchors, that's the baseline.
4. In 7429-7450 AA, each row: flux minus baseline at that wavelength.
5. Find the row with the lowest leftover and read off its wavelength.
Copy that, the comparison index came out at 7441.28 AA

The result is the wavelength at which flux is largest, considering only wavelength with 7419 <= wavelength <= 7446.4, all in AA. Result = 7434.43 AA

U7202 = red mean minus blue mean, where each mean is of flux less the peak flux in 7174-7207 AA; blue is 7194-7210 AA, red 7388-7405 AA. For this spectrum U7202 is 2.5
